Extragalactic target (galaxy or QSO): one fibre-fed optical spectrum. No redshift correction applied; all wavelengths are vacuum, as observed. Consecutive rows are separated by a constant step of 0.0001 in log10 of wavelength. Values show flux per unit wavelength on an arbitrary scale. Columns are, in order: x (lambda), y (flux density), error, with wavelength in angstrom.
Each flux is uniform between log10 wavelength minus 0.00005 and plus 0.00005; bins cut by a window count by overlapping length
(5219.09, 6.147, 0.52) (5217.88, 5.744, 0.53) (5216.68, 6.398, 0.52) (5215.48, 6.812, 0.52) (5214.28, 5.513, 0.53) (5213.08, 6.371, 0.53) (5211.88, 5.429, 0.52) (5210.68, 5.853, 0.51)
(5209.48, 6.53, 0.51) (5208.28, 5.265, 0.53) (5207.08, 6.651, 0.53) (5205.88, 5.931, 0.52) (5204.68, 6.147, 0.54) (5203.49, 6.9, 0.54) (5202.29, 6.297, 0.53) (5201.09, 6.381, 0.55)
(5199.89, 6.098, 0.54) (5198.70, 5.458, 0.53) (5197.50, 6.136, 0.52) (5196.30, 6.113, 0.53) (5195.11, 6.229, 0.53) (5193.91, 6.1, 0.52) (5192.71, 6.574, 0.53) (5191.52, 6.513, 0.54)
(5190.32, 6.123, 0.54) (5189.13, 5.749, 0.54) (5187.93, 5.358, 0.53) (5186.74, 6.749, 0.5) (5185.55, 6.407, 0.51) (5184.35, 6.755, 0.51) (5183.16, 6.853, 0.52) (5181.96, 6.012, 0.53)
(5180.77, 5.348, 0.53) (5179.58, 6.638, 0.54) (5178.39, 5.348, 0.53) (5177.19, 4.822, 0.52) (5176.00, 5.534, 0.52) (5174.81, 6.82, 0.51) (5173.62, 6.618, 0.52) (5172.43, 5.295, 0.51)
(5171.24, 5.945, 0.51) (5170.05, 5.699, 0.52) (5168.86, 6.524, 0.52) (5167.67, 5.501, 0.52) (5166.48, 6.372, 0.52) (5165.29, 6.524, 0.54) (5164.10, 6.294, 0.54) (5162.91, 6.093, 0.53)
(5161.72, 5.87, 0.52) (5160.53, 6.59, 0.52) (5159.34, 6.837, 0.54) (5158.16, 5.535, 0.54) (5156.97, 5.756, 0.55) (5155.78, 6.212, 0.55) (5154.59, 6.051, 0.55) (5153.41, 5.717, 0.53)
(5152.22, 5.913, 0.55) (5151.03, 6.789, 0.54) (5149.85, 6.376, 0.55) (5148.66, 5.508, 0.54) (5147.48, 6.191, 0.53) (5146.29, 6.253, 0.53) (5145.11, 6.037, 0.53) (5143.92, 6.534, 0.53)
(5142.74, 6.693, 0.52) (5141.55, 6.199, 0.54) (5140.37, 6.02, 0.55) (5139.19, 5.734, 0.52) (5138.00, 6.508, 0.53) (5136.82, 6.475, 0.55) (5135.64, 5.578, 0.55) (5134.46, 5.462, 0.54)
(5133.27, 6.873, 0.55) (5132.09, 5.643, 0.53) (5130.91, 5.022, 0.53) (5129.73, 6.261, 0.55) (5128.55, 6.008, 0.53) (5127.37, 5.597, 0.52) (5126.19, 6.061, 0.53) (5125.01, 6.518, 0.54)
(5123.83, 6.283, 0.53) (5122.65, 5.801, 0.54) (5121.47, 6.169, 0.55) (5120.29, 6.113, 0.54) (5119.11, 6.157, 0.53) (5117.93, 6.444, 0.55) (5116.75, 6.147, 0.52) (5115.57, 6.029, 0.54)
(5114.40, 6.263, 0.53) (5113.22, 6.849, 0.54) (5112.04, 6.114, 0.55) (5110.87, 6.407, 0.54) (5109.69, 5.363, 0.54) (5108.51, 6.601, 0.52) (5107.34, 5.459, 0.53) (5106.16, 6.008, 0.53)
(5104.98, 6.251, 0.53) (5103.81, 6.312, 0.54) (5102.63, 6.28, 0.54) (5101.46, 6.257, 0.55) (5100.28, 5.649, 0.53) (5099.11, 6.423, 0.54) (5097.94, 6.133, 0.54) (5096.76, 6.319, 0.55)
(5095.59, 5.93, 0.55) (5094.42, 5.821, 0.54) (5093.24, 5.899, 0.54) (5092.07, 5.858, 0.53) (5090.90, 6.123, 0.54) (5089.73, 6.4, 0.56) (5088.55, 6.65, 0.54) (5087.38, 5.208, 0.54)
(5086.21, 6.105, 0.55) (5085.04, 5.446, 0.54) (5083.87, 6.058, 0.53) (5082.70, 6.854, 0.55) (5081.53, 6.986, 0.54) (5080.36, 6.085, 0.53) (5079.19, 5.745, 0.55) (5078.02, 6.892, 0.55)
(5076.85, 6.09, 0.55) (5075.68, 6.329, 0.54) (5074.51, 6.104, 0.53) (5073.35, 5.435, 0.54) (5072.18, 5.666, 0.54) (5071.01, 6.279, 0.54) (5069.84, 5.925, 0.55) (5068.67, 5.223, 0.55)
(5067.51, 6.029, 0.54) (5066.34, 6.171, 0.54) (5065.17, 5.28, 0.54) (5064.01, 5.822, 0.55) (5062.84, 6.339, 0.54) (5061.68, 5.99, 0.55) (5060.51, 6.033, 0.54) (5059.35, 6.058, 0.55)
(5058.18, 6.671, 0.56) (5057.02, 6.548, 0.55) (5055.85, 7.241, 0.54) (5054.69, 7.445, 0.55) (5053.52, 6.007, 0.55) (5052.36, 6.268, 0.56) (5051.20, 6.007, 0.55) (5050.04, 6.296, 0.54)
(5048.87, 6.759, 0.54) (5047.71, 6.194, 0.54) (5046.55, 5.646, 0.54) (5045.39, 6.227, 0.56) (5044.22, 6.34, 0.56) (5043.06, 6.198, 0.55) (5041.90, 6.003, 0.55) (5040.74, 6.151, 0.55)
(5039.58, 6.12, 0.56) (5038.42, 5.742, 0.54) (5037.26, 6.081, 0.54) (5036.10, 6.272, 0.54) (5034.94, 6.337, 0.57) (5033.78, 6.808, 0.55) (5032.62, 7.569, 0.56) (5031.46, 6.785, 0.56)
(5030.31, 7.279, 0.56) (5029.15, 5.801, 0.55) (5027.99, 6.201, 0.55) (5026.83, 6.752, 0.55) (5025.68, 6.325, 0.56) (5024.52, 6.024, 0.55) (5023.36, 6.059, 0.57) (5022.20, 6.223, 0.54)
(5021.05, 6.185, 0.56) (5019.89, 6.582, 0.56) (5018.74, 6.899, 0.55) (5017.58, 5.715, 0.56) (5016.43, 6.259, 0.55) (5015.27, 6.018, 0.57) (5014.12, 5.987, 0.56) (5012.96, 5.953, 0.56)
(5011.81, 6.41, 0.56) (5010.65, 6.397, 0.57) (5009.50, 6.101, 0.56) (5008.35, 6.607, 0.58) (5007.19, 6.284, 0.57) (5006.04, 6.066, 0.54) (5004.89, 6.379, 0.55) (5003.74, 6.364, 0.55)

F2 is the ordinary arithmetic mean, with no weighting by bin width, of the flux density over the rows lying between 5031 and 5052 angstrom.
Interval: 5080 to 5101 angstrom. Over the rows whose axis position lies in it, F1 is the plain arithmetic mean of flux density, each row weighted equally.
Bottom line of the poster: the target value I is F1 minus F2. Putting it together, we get -0.20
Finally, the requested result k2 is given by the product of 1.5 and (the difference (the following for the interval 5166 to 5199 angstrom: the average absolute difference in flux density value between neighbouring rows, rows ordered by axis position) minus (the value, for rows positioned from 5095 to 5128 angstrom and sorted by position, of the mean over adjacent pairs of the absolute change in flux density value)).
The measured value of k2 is 0.30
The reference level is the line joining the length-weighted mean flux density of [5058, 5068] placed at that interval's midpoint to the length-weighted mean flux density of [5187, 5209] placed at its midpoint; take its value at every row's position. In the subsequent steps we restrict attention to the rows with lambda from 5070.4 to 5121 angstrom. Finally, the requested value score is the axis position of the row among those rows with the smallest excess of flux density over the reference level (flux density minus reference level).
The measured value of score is 5087.38 angstrom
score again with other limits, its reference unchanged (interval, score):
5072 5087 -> 5073.35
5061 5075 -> 5068.67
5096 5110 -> 5109.69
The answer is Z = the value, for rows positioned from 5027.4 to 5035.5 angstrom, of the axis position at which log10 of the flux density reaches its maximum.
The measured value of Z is 5032.62 angstrom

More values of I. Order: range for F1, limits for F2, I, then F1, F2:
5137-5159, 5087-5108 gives 0.06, 6.11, 6.05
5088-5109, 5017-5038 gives -0.31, 6.13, 6.44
